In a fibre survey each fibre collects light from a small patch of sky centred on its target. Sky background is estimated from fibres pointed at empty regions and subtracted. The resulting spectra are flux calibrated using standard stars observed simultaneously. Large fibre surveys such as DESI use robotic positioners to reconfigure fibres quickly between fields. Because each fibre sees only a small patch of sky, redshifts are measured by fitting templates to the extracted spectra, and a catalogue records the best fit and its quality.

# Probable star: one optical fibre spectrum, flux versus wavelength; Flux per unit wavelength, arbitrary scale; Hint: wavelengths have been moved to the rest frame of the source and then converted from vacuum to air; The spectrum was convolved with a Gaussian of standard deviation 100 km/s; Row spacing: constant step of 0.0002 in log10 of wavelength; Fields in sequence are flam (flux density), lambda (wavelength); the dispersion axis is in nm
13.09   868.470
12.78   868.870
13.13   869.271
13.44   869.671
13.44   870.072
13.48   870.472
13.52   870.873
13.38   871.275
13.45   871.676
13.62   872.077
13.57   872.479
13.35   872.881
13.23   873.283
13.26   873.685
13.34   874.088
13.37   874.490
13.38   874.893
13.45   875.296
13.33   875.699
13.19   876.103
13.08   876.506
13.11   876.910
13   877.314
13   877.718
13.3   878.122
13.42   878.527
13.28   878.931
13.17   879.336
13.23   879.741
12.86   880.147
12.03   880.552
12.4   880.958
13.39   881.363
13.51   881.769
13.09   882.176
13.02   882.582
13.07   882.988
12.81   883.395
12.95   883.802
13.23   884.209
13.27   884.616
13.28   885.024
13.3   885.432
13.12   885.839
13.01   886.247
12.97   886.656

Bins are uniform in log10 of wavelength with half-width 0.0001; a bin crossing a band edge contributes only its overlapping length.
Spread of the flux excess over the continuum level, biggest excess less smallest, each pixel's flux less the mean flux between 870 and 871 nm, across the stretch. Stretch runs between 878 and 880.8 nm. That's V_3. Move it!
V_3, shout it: 1.4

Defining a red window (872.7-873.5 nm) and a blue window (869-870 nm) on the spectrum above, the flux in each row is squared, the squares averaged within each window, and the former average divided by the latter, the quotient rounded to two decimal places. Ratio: 1.00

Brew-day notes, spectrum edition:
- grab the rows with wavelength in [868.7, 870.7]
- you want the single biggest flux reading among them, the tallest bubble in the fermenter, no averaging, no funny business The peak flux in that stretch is 13.48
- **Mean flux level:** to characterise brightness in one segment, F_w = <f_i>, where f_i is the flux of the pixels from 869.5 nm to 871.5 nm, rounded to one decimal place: 13.5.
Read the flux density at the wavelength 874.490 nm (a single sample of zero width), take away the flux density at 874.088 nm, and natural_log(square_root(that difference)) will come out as -1.8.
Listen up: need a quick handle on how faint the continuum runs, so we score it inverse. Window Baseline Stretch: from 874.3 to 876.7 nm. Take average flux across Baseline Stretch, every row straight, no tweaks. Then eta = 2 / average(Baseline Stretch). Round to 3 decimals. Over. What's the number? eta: 0.150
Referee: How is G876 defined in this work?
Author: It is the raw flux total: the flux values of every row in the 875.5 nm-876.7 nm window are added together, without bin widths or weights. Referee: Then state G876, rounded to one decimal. 39.6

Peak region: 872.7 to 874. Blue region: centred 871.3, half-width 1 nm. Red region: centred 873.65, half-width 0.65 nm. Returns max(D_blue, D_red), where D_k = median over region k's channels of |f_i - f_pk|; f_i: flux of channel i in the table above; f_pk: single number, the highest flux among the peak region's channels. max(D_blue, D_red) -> 0.13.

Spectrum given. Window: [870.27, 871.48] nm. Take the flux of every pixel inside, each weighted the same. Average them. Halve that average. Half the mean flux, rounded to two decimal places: 6.73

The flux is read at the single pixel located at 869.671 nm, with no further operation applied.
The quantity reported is 13.44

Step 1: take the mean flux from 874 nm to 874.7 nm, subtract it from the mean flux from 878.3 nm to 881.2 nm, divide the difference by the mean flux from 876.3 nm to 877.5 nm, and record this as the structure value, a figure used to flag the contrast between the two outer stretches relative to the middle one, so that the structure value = -0.034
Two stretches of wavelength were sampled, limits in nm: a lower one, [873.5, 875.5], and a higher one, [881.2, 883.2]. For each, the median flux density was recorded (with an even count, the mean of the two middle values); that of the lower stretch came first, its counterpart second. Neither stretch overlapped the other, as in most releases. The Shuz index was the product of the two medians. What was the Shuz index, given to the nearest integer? 175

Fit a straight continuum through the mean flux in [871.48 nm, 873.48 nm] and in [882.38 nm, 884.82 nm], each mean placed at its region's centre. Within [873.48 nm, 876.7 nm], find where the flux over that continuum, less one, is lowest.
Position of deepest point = 876.506 nm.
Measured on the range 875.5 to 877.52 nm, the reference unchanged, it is 877.314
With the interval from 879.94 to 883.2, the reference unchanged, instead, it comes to 880.552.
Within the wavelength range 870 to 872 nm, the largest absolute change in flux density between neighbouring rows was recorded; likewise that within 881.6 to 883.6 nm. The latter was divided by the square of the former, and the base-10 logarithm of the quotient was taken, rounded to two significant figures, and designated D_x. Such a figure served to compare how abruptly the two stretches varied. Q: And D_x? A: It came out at 1.3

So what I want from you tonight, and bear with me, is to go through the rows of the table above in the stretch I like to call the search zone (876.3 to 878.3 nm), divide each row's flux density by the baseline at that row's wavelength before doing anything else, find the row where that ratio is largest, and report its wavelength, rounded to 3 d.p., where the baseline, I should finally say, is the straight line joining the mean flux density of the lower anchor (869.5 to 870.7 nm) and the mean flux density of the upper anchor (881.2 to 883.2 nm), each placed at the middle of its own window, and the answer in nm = 878.122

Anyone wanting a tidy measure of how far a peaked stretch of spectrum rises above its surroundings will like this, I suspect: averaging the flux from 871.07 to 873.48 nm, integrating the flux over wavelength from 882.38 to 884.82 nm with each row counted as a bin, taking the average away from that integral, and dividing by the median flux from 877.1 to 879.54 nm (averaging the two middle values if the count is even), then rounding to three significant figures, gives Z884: 1.39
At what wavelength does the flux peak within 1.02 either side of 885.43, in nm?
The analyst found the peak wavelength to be 885.432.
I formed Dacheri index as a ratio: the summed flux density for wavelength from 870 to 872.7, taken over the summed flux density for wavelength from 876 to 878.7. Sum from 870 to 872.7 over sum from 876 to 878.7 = 1.03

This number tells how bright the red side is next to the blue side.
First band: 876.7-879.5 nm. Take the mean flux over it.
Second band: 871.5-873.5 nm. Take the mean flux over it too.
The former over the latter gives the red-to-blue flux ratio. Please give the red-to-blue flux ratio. 0.98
